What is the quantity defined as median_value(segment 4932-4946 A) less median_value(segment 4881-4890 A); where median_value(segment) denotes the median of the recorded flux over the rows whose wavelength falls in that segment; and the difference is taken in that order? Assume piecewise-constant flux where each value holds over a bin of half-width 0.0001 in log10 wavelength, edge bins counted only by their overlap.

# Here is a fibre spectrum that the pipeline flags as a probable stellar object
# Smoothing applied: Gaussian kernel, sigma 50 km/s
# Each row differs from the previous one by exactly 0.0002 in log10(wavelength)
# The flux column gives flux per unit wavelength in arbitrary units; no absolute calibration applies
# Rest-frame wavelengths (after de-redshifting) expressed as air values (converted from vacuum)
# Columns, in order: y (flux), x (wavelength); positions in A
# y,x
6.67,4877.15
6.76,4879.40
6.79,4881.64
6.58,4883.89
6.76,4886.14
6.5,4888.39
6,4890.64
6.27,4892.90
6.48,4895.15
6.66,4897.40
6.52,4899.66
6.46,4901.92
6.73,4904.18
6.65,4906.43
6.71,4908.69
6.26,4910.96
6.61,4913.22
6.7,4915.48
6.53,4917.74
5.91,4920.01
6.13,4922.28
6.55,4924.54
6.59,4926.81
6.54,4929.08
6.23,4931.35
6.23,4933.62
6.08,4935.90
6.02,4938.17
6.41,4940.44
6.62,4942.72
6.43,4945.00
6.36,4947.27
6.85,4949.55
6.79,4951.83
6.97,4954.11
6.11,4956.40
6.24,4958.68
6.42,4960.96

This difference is -0.35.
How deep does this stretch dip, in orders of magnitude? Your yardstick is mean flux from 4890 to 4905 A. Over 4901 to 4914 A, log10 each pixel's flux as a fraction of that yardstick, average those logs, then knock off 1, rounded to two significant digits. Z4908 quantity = -0.99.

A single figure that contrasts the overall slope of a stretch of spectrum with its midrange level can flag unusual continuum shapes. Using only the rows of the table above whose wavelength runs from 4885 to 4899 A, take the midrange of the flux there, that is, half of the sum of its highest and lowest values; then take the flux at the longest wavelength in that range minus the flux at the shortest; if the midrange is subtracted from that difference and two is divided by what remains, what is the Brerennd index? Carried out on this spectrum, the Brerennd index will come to -0.309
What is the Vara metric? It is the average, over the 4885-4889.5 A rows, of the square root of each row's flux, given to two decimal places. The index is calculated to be 2.57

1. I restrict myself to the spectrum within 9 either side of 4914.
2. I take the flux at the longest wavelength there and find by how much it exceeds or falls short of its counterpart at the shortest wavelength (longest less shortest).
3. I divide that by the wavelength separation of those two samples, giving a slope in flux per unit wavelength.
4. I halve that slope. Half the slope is -0.02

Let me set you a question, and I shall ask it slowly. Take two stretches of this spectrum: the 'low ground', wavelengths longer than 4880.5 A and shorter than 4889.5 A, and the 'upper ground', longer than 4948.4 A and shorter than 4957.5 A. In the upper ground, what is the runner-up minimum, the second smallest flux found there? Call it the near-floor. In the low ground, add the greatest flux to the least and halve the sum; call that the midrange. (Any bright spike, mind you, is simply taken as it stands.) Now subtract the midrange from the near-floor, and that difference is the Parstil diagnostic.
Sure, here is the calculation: 0.1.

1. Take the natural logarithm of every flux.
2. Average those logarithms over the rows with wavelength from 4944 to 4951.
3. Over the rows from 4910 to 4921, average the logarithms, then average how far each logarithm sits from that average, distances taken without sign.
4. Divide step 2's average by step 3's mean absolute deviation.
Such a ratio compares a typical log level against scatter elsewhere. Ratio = 47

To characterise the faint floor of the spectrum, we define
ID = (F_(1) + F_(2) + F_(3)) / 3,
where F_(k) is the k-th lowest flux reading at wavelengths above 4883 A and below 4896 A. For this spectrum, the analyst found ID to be 6.25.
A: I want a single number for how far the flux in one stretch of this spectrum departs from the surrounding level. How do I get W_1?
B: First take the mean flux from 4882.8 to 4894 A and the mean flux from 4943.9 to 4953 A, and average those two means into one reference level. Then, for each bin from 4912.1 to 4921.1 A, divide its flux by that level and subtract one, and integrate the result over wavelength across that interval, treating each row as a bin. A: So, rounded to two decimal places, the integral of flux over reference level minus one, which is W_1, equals -0.11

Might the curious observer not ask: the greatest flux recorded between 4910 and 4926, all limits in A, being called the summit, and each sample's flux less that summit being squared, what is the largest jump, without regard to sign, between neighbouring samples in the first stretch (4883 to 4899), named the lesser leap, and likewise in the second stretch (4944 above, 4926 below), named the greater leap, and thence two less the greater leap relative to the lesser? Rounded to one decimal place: 1.2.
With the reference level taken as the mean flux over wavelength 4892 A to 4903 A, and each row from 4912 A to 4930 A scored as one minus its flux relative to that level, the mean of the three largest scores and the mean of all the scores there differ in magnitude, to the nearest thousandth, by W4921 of 0.039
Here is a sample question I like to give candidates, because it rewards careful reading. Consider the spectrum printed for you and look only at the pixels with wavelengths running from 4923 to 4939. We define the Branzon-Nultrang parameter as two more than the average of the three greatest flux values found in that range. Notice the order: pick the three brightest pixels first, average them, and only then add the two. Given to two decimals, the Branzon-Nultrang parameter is 8.56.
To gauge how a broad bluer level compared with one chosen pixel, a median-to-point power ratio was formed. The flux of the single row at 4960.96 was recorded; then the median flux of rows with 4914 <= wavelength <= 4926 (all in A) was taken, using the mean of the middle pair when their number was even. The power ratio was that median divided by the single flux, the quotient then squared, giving 1.03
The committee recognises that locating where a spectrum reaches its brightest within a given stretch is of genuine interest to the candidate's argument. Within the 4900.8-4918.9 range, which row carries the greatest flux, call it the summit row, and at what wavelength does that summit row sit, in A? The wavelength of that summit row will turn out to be 4904.18 A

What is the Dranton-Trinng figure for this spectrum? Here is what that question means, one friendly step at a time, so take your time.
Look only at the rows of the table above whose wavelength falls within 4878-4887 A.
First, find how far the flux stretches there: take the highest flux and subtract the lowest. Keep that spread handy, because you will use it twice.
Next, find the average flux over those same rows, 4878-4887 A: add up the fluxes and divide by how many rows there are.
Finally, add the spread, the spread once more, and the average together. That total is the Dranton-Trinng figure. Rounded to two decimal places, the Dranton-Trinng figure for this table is 7.14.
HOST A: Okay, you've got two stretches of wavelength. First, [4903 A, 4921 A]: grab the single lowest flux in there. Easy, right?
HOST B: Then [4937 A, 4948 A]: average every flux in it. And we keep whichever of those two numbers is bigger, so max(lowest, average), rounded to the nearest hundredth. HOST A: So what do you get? 6.37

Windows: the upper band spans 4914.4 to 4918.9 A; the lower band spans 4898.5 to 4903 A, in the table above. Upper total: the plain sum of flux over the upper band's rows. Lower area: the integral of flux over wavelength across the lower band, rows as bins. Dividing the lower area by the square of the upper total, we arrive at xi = 0.17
